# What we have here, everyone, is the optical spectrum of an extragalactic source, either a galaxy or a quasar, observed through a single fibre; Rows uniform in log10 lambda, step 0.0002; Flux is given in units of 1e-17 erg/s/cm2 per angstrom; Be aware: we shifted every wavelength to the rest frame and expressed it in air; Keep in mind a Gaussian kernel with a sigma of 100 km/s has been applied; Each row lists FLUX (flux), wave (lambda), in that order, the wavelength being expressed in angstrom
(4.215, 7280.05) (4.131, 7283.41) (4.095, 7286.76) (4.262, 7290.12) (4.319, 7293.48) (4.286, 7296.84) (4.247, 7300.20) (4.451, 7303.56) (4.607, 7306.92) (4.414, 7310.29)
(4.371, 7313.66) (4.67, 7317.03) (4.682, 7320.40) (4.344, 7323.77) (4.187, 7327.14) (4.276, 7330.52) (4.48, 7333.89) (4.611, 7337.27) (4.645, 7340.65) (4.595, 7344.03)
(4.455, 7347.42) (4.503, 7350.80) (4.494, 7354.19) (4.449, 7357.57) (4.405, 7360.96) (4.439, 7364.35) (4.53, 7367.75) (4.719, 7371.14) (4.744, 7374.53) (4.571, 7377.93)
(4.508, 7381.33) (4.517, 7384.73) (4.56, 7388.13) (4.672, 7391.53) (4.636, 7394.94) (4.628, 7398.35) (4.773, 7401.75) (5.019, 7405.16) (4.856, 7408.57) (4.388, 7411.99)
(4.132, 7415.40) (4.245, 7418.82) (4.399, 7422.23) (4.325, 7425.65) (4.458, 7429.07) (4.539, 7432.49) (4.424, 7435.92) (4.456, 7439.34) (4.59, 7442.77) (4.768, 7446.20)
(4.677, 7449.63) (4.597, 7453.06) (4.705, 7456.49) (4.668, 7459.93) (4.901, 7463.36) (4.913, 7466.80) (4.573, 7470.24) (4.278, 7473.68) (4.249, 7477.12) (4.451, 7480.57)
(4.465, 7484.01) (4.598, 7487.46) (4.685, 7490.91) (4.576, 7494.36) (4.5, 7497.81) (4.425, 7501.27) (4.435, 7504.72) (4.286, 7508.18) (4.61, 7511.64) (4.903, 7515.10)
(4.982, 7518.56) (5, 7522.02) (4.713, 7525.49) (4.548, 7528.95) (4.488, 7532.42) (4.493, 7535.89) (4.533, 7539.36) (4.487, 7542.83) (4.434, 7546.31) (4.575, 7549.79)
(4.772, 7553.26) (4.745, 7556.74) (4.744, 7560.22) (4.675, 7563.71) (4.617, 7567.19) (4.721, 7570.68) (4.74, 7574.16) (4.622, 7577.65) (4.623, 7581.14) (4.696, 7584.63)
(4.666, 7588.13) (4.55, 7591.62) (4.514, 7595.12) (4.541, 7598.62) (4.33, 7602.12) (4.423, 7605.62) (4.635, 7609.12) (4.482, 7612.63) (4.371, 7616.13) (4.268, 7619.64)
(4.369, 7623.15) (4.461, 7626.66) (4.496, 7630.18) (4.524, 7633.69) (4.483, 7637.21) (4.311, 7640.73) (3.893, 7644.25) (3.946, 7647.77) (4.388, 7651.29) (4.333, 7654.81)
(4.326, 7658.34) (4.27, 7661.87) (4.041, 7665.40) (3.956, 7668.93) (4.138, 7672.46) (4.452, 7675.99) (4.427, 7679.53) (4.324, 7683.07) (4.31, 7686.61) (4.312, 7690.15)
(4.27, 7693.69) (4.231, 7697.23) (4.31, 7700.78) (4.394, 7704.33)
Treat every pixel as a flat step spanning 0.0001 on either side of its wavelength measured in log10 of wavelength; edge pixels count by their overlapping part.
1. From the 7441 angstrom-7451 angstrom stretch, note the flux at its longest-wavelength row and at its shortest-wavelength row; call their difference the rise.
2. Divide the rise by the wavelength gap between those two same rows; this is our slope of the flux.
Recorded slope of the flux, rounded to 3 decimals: 0.013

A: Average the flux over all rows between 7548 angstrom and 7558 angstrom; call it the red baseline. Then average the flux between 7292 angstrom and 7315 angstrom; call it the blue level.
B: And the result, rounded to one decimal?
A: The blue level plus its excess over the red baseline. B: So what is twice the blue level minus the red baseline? 4.1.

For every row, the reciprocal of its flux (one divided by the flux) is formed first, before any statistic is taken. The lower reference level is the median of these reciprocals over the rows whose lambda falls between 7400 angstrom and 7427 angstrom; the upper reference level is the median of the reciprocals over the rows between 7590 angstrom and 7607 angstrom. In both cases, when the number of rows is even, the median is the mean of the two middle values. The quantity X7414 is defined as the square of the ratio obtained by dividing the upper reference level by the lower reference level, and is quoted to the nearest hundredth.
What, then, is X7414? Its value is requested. 0.95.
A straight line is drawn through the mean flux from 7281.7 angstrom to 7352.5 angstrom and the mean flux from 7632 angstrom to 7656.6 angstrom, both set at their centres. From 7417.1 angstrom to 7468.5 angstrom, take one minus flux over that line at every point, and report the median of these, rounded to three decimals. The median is -0.054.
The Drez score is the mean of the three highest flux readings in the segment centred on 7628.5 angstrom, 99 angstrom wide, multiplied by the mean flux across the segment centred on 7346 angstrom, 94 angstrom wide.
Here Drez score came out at 21.0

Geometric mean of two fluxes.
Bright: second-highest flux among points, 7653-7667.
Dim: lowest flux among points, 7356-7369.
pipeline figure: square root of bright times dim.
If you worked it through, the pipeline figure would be 4.37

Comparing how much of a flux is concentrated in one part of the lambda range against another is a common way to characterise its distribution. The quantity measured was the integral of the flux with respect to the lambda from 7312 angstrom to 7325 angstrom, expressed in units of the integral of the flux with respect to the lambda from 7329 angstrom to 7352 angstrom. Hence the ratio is 0.57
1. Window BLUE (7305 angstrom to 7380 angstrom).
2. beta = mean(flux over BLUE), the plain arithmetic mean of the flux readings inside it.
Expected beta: 4.51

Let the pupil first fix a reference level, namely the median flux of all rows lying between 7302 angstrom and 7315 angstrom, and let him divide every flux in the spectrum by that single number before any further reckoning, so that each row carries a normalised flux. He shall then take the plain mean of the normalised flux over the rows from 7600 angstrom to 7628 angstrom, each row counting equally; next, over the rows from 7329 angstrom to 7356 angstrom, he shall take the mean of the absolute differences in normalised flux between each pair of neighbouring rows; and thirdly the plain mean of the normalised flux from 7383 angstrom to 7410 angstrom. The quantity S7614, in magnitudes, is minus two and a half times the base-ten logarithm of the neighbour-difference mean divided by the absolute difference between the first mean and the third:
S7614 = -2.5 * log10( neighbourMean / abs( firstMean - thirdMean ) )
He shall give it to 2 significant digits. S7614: 1.3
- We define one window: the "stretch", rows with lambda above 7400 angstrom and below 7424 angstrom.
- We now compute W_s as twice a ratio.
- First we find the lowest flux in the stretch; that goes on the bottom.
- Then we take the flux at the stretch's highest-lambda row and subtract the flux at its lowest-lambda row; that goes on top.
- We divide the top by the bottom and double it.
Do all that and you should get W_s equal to -0.18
